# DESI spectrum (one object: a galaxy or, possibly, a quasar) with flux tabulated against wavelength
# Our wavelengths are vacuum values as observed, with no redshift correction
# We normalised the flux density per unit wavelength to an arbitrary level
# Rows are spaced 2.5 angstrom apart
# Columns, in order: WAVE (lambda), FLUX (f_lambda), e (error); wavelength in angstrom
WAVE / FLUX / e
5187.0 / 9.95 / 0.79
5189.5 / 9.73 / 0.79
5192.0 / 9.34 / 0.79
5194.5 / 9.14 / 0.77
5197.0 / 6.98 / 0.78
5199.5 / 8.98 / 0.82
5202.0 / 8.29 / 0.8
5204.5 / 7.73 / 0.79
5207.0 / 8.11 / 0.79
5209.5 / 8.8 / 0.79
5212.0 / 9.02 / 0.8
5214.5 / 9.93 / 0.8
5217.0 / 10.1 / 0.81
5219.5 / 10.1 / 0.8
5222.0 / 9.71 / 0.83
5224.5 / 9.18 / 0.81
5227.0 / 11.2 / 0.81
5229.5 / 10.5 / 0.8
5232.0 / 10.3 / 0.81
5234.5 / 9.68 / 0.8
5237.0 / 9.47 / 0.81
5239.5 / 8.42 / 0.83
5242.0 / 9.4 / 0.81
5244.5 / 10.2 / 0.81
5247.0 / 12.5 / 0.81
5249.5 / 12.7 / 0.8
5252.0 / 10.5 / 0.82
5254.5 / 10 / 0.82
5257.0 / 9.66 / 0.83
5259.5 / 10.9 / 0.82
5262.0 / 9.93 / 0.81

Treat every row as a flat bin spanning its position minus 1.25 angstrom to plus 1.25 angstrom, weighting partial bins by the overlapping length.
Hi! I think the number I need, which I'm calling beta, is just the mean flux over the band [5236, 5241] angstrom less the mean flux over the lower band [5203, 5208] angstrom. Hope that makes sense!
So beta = 1.0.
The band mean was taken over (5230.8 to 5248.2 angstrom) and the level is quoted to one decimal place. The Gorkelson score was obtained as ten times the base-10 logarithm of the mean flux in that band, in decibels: 10.0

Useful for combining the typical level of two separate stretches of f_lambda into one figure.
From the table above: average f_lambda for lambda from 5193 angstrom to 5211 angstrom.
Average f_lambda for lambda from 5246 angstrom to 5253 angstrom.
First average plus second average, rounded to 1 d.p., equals 20.2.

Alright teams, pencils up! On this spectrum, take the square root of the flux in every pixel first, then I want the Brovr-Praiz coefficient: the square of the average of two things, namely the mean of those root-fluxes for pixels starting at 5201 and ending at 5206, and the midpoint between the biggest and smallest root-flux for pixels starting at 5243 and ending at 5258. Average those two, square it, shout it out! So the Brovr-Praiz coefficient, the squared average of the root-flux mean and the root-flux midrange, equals 9.50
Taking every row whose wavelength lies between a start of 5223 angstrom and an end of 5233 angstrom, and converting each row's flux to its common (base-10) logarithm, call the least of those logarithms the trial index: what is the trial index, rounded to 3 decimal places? 0.963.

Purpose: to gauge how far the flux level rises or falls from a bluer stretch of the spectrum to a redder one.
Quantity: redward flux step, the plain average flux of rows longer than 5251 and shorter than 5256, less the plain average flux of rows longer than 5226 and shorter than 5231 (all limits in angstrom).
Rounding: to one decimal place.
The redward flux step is -0.6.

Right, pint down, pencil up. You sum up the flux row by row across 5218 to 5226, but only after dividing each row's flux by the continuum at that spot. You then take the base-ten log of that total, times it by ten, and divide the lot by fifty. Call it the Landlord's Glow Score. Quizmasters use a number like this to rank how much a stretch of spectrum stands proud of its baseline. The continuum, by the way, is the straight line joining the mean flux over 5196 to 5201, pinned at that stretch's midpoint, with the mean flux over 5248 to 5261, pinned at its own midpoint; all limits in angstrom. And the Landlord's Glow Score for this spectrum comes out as 0.100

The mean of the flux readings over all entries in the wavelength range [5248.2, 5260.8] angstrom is 10.8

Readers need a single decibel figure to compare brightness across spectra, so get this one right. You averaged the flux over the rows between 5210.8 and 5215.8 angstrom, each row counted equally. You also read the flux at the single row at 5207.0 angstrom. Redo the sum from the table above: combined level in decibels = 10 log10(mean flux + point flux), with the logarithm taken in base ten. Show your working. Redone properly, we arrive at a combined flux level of 12.5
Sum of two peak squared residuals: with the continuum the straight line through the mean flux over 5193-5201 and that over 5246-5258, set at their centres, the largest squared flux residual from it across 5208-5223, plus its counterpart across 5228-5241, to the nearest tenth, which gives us 4.7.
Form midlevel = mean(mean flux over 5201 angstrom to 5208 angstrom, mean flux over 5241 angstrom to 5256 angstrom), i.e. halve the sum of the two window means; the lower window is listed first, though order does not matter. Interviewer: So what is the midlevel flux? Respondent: 9.5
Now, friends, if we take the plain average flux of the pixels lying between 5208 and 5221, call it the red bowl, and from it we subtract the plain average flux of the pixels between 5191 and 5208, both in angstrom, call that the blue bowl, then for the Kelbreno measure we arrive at 1.2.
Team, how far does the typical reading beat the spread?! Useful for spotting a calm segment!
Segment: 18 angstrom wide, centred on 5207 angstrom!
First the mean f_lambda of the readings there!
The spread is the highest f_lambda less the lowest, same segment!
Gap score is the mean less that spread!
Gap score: 6.49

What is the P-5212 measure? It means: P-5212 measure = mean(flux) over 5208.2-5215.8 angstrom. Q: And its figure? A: 9.2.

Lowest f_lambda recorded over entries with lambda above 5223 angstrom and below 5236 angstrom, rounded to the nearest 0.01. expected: 9.18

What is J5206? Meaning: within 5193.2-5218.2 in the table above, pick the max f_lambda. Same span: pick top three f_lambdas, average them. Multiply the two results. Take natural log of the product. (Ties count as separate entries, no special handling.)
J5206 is 4.59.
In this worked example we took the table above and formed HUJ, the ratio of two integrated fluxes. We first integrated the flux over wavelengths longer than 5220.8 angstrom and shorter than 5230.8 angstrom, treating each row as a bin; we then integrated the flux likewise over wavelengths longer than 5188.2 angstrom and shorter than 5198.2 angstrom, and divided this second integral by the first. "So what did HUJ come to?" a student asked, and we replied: 0.87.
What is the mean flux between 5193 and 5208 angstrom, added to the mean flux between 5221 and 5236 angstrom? 18.3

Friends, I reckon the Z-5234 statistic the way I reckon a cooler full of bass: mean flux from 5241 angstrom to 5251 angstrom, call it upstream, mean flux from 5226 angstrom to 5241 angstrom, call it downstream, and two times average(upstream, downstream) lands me 21.1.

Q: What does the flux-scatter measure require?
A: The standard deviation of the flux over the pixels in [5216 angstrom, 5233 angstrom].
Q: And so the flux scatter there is 0.6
